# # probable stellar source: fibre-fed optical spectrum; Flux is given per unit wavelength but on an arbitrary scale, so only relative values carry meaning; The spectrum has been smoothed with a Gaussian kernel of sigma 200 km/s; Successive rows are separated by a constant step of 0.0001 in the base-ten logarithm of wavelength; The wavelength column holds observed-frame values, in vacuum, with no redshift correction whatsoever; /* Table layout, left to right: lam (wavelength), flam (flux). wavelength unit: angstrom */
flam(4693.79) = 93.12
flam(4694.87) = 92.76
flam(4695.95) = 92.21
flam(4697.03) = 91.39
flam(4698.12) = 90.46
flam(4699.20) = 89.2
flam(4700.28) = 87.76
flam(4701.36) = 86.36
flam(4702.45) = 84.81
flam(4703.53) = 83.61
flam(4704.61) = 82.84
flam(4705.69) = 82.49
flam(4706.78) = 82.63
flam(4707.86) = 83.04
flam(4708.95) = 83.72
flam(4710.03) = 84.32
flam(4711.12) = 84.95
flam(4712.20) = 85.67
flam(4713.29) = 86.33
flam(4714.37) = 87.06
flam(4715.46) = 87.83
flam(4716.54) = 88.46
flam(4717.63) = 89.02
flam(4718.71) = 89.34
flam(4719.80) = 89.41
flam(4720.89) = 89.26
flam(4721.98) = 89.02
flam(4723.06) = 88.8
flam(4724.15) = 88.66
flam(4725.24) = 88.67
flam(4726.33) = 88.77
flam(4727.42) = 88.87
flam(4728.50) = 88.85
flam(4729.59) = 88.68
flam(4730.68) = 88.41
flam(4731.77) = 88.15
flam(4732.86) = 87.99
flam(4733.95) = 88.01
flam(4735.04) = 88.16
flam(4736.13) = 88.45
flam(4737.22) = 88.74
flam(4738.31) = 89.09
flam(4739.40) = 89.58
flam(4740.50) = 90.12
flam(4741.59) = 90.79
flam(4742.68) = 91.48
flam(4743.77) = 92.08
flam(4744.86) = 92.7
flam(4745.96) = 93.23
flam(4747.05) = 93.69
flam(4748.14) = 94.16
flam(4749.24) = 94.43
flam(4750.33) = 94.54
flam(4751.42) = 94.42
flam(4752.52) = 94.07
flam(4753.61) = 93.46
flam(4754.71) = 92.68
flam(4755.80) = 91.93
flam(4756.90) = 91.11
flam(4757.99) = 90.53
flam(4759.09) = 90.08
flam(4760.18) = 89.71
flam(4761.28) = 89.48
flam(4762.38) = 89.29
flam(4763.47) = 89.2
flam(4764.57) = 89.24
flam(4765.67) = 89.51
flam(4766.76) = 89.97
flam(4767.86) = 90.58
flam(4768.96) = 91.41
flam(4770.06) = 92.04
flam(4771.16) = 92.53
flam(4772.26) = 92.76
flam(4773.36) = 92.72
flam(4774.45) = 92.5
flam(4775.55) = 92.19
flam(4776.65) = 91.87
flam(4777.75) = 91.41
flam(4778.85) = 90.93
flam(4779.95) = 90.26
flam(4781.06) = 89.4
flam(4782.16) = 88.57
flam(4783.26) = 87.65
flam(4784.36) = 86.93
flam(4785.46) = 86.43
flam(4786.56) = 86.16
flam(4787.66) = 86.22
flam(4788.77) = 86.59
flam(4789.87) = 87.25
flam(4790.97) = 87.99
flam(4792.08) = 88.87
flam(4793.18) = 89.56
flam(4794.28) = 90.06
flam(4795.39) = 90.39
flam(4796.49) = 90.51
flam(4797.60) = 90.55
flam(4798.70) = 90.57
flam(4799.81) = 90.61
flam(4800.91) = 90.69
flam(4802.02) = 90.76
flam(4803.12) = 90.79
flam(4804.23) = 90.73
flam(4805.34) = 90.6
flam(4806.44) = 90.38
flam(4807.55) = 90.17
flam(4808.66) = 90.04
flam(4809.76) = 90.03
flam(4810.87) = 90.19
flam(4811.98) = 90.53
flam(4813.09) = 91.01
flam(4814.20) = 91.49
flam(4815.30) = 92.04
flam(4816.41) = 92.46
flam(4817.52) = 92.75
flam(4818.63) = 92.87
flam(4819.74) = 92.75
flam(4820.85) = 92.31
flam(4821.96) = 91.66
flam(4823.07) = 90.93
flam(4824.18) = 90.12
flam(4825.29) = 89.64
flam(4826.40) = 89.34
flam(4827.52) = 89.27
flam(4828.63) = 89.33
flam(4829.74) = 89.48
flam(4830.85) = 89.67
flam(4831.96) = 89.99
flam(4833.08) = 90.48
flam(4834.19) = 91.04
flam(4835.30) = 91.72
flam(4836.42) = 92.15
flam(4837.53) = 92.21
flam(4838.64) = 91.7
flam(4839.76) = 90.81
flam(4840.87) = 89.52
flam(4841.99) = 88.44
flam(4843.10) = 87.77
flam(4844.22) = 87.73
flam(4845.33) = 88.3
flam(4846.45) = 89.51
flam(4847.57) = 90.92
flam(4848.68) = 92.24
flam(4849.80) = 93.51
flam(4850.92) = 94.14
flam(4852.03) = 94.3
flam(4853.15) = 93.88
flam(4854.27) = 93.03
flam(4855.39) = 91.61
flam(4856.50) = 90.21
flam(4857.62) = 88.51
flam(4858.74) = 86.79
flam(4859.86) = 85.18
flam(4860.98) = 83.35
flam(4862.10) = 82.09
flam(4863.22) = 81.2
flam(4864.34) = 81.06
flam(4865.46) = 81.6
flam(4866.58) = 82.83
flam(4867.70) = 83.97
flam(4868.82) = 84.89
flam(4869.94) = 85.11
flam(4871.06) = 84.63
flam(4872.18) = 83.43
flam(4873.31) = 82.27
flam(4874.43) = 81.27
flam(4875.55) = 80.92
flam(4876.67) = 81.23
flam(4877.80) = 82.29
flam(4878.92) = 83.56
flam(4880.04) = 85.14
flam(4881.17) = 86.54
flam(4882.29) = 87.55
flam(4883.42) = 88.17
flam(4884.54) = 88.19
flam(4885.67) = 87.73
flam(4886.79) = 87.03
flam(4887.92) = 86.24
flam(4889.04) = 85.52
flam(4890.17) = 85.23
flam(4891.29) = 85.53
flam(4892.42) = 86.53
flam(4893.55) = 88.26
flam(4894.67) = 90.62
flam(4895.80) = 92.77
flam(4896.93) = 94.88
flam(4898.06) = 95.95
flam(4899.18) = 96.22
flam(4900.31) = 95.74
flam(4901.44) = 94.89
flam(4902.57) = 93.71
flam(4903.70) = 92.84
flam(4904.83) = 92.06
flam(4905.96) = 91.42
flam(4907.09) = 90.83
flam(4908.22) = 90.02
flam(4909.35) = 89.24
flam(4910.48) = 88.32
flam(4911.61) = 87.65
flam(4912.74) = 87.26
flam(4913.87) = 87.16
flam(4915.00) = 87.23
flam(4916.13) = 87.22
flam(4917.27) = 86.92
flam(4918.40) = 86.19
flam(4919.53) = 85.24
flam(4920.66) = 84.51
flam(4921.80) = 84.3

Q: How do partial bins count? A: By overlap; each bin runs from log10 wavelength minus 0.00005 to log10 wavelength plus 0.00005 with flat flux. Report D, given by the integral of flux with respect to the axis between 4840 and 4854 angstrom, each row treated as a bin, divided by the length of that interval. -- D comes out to 90.9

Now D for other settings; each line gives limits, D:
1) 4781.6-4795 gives 87.7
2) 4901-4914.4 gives 90.4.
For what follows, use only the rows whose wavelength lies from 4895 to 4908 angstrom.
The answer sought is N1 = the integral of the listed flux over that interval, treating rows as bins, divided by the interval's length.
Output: 93.5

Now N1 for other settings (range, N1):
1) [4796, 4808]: 90.6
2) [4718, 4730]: 89.0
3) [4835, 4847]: 89.9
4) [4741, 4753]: 93.2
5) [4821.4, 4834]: 90.0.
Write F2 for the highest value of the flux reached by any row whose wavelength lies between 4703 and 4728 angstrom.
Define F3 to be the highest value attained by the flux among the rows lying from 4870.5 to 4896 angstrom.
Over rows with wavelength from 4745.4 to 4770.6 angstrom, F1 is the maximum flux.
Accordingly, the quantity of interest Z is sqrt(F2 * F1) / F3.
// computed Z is 0.99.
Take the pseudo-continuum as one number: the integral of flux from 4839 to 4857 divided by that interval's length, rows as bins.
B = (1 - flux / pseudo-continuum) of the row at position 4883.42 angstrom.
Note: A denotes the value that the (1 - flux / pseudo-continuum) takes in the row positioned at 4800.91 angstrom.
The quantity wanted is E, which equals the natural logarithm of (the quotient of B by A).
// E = 2.2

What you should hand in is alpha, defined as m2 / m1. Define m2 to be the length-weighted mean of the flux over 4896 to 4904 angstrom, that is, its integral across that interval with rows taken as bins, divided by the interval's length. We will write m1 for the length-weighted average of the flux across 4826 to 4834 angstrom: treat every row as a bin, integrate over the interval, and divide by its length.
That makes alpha 1.06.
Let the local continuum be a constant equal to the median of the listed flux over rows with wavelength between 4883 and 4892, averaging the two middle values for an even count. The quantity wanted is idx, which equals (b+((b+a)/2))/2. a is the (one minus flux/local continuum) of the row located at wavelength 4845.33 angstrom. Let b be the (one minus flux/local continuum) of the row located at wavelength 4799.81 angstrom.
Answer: -0.039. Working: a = -0.02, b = -0.046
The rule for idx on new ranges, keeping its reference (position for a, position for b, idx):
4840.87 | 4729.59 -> -0.026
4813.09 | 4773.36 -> -0.065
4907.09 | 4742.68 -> -0.054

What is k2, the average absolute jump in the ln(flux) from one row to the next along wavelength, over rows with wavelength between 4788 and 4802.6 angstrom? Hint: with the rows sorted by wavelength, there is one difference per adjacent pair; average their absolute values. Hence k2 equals 0.0039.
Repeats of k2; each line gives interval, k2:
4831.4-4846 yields 0.0067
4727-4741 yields 0.0028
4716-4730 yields 0.0020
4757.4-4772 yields 0.0043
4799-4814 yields 0.0018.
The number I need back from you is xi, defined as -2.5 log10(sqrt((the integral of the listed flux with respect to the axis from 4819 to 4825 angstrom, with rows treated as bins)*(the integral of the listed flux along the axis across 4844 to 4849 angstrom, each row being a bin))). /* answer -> -6.74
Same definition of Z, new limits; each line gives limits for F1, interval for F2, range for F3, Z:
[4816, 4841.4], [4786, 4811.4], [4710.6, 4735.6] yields 1.03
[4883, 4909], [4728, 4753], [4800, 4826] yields 1.03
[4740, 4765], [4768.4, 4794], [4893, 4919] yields 0.97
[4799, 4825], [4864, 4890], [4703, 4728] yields 1.01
